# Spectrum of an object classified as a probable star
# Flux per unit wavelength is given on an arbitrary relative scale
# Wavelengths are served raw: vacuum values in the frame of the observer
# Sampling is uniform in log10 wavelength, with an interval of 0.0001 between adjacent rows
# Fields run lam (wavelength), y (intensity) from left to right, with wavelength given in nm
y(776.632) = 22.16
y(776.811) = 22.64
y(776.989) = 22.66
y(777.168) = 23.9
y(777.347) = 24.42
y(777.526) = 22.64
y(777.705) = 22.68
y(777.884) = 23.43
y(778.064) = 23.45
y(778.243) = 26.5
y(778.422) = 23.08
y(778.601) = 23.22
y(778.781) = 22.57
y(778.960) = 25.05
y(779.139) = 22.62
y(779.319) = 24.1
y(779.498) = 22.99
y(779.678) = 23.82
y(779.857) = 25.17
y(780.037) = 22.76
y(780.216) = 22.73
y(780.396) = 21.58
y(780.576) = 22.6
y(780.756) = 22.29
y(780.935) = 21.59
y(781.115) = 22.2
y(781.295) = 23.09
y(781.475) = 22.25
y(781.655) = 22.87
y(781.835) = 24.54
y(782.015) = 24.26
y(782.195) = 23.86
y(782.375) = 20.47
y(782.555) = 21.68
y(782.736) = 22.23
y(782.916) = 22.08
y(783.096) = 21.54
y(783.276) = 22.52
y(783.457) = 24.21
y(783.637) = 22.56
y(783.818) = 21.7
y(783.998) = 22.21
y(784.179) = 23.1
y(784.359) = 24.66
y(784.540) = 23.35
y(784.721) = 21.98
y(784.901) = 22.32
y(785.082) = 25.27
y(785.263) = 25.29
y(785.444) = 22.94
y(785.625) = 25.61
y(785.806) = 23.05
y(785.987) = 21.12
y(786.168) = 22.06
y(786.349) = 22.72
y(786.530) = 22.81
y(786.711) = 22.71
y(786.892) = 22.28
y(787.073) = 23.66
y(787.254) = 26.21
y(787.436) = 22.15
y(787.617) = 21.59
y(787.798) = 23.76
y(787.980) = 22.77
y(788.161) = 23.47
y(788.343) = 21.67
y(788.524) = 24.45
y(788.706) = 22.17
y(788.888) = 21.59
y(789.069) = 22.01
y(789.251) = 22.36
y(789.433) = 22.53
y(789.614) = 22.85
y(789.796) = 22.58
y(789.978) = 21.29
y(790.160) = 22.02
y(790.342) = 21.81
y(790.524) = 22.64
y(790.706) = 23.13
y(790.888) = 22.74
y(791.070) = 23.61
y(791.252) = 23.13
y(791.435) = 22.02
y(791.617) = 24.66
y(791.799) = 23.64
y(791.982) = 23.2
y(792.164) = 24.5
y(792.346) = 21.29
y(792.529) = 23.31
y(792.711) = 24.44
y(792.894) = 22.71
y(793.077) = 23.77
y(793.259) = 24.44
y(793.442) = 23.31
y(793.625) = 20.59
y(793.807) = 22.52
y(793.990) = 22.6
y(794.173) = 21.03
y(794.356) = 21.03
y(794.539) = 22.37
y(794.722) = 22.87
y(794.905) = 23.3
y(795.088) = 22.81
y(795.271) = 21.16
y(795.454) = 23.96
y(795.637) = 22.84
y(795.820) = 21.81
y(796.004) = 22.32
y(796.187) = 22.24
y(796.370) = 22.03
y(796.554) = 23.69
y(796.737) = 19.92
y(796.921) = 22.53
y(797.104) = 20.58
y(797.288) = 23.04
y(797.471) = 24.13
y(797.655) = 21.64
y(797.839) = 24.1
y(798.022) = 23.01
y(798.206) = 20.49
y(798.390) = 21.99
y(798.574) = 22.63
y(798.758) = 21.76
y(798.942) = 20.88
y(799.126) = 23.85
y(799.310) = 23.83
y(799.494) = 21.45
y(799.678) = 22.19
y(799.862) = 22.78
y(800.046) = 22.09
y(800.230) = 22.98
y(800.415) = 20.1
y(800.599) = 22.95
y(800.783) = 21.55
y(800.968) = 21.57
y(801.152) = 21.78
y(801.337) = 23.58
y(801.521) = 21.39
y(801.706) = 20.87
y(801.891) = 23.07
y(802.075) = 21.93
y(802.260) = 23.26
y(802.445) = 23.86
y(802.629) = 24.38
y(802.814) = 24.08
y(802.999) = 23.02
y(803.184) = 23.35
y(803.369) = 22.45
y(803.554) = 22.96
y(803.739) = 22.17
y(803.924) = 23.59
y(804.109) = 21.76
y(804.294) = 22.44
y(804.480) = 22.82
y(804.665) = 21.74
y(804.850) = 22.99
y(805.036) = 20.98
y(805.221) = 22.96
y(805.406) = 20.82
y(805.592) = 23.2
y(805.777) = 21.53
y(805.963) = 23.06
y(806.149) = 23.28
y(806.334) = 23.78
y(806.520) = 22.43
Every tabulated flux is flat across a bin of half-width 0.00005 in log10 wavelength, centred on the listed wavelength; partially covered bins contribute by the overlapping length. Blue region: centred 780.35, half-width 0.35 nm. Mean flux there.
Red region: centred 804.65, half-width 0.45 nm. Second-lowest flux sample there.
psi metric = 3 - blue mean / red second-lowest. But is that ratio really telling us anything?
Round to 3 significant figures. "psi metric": 1.97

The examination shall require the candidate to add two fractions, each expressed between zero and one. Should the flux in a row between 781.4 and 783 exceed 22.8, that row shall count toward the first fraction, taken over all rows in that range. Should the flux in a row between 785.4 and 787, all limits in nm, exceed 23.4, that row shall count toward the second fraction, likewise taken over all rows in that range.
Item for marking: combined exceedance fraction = 0.56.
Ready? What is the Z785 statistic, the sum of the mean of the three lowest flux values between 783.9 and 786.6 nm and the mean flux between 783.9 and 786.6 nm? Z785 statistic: 45.0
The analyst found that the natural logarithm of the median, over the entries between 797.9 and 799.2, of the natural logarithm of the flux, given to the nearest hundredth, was 1.13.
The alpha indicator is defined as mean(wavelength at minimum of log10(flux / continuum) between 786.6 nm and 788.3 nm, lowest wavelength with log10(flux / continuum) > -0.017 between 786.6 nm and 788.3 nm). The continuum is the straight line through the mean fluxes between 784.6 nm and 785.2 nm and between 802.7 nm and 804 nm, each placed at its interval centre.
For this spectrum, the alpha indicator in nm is 787.16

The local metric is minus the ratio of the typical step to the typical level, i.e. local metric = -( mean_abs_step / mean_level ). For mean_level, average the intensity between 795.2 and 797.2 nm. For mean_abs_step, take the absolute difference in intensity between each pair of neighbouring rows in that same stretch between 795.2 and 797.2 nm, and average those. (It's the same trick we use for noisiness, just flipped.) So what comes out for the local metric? -0.071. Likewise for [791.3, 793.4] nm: -0.065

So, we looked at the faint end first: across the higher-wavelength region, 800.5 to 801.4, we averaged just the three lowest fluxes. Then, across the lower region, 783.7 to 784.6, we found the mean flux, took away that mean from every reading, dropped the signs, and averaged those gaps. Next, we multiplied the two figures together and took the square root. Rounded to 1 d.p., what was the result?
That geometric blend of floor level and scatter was 4.3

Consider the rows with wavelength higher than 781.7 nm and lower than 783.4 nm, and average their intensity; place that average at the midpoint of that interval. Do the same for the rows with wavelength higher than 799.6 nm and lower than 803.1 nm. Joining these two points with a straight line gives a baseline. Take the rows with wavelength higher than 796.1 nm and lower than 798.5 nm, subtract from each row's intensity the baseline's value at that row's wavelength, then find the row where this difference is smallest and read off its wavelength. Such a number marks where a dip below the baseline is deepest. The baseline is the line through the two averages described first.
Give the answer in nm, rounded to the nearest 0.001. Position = 796.737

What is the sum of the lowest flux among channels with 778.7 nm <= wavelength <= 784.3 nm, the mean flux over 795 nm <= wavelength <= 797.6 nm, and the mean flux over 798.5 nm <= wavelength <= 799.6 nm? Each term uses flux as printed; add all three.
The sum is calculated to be 65.2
